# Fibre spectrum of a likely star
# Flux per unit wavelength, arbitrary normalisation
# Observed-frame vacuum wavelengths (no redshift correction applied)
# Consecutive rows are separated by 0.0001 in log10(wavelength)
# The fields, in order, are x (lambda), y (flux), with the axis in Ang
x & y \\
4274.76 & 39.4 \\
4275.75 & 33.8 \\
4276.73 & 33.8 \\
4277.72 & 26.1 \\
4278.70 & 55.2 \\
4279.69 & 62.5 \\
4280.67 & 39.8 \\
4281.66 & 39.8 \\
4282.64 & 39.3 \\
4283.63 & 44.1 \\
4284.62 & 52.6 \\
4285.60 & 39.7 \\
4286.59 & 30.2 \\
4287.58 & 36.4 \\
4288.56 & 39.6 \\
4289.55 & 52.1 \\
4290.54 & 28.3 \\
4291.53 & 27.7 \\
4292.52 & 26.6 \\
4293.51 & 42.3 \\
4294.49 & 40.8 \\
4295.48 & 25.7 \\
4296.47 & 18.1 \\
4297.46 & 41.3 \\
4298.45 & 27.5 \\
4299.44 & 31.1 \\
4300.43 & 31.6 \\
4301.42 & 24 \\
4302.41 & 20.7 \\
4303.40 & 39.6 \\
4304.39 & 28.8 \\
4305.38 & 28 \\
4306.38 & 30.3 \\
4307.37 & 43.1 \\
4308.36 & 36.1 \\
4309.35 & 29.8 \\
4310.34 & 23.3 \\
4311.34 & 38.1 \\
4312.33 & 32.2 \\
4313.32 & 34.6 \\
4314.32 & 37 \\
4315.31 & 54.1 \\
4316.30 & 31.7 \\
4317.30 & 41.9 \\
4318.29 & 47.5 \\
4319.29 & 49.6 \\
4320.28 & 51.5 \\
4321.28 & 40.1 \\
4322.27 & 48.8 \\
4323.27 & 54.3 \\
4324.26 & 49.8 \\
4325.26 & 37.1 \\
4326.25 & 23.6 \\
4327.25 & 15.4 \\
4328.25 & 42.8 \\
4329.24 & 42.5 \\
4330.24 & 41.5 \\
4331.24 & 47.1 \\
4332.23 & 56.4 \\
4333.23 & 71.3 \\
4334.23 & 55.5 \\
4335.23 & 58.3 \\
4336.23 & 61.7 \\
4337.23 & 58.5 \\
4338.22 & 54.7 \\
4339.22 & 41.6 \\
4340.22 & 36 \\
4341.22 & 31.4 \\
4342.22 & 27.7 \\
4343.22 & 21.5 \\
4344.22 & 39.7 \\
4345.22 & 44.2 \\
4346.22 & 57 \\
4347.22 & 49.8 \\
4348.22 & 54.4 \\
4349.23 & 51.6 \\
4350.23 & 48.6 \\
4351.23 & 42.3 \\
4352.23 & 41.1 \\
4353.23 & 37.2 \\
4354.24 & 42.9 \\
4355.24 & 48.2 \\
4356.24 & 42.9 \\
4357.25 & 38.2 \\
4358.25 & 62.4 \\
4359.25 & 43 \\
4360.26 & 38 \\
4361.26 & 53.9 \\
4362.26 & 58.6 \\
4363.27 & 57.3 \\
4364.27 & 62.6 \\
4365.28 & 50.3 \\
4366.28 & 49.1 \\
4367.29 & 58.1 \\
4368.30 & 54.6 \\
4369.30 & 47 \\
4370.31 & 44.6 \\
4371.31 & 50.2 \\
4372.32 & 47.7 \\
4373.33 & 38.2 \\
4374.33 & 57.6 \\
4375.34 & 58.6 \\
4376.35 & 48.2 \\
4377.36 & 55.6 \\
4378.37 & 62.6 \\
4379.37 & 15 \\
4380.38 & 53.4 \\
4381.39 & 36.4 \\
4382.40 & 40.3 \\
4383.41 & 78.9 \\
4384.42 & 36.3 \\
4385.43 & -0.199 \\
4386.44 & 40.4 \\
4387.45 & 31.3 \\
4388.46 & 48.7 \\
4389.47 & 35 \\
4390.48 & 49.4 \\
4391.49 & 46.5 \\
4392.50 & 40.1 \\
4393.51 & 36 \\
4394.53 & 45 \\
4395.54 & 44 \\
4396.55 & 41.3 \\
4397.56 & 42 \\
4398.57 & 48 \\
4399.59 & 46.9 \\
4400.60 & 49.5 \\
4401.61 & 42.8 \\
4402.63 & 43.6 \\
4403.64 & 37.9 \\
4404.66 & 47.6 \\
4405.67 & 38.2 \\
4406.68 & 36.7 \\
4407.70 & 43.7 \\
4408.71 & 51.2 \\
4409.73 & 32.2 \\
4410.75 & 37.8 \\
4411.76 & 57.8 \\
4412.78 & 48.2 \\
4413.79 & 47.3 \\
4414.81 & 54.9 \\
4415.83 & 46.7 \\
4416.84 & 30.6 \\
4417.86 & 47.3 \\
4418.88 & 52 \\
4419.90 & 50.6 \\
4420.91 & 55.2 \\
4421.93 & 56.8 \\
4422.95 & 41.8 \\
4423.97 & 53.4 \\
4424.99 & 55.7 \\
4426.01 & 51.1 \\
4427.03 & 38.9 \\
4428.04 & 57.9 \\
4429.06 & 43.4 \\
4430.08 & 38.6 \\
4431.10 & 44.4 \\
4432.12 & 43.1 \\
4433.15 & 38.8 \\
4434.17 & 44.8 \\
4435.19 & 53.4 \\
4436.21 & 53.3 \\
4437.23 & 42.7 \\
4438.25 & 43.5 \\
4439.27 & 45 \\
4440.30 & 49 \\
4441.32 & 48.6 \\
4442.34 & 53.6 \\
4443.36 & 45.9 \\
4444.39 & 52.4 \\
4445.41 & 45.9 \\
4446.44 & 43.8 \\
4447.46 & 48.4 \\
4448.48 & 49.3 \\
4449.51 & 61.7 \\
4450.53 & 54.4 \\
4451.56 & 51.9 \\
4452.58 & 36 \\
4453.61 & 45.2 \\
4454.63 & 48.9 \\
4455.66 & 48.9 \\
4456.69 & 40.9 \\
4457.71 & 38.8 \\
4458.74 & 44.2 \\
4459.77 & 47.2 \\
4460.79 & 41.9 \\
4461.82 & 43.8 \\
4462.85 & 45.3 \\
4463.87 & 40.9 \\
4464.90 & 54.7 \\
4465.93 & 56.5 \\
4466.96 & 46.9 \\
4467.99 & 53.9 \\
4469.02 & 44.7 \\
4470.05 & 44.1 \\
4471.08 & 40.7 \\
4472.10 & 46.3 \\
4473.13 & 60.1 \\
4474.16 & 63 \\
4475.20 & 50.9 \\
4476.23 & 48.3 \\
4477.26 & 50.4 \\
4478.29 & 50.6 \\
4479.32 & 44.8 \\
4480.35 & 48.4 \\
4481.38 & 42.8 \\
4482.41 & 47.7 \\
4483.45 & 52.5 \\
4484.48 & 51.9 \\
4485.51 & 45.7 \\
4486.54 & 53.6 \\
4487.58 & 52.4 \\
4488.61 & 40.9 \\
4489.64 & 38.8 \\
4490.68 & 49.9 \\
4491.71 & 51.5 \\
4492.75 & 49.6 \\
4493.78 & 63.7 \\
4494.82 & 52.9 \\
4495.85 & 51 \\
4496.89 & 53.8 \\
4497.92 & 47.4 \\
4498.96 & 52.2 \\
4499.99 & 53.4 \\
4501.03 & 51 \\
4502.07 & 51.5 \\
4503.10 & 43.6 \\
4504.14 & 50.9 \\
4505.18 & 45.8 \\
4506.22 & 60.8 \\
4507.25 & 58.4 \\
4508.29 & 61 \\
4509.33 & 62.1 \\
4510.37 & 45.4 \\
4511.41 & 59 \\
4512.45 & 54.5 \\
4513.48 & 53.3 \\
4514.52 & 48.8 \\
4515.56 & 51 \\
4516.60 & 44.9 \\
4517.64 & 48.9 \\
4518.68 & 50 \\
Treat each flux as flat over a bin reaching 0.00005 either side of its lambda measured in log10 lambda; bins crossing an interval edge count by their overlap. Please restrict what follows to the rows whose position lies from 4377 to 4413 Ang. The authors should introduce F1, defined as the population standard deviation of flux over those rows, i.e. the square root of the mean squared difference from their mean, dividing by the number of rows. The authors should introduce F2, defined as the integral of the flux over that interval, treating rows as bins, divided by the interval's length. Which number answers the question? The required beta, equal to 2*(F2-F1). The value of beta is 60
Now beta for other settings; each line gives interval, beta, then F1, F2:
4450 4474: 82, 6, 47.1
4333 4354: 69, 12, 46.5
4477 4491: 87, 4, 47.8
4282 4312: 51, 9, 33.9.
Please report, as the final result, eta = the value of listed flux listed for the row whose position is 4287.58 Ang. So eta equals 36.4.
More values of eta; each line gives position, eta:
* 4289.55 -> 52.1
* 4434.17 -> 44.8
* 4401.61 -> 42.8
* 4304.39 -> 28.8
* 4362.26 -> 58.6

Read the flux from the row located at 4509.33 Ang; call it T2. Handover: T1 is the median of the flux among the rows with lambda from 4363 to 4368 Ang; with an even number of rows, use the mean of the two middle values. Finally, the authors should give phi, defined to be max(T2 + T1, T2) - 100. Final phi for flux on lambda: 19.4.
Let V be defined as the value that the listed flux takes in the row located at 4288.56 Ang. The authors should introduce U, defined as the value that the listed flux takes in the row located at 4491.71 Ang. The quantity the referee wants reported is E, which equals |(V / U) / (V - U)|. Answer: 0.06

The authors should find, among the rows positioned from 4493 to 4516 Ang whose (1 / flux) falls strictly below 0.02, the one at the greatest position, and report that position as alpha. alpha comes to 4515.56 Ang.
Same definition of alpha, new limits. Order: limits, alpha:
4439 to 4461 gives 4451.56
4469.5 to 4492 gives 4491.71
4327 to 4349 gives 4348.22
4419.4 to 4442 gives 4436.21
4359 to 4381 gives 4380.38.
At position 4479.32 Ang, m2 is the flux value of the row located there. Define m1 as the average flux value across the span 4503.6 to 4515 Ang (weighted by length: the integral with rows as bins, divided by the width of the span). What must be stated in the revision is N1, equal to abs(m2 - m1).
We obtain 10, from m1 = 54.5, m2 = 44.8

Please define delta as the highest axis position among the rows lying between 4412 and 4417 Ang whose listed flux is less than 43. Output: 4416.84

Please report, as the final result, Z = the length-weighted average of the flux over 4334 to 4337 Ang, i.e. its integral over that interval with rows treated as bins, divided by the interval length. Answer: 59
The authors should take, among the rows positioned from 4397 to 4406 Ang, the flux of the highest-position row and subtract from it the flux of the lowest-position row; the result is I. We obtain -4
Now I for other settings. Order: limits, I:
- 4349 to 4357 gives -9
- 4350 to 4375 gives 9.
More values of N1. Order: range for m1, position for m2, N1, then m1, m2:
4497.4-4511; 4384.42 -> 16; 52.6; 36.3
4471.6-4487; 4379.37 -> 35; 50.5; 15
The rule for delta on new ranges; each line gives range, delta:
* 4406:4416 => 4410.75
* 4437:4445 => 4437.23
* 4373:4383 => 4382.40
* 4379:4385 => 4384.42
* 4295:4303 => 4302.41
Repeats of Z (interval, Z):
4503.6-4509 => 56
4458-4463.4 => 44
